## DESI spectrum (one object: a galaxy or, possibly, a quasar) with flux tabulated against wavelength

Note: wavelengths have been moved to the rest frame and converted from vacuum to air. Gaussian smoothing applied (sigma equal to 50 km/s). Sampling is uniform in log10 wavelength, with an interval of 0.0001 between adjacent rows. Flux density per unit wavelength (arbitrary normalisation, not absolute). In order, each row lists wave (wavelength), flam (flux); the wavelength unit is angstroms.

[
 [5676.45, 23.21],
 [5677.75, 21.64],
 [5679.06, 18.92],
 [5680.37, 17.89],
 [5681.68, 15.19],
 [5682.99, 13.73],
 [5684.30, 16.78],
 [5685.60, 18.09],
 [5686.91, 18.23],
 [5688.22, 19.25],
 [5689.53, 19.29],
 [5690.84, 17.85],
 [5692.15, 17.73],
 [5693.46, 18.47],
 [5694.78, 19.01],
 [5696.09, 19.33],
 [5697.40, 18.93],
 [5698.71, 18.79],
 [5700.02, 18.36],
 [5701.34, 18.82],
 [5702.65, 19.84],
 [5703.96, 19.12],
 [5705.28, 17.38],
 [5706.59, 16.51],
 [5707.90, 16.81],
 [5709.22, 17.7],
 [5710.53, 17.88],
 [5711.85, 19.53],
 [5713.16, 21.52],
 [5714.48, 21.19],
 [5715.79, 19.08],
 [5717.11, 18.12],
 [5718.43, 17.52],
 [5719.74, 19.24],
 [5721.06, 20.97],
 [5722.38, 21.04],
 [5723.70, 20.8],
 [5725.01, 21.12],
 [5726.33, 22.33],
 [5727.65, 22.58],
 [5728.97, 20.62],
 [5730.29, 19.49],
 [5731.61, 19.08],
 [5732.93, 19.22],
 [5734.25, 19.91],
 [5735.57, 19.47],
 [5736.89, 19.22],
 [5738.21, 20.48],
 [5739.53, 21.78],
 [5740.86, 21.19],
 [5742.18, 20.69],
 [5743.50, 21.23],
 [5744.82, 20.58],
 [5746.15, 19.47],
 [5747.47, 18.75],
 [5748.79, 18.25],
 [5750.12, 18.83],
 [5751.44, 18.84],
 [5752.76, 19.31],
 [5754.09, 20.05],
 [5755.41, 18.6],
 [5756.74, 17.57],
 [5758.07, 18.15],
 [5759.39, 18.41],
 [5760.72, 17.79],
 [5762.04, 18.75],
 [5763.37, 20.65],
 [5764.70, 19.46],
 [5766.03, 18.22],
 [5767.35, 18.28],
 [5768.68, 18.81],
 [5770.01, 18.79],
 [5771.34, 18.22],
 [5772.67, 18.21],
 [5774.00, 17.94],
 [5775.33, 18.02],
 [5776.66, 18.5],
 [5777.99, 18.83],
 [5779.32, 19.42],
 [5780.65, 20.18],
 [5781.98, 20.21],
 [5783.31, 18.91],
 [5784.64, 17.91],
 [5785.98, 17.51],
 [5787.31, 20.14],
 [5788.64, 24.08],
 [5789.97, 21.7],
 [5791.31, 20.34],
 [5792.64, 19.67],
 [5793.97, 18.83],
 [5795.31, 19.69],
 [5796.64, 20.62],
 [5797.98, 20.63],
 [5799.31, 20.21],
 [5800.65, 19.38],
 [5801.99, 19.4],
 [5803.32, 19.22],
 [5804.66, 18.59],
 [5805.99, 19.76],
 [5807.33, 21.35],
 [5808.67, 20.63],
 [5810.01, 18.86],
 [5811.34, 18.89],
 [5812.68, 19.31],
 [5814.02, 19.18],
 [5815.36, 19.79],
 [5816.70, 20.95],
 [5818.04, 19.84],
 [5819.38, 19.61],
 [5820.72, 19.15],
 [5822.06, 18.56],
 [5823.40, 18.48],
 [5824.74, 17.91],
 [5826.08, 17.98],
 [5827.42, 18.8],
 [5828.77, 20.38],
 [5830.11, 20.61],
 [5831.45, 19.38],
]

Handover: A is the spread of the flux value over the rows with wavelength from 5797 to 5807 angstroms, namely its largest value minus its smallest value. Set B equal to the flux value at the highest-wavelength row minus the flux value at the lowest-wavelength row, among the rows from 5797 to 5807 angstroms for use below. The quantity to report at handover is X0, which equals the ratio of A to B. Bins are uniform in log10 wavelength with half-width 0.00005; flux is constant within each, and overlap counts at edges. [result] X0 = -2.3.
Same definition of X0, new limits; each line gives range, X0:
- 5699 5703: 1.0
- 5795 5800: 1.8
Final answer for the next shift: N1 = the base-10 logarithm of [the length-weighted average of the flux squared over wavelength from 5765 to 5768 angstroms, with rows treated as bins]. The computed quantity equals 2.53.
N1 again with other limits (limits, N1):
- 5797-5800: 2.62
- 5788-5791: 2.71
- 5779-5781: 2.59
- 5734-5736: 2.59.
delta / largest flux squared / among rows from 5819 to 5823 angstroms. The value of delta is 385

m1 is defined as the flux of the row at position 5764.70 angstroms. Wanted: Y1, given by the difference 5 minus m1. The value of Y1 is -14.5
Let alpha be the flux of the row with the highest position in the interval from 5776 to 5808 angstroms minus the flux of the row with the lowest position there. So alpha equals 3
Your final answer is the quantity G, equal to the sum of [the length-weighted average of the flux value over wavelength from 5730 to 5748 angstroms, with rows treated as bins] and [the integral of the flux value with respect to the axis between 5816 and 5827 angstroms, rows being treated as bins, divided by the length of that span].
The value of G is 39.1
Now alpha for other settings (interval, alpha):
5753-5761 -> -2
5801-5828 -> -1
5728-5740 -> 1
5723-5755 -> -1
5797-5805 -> -2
